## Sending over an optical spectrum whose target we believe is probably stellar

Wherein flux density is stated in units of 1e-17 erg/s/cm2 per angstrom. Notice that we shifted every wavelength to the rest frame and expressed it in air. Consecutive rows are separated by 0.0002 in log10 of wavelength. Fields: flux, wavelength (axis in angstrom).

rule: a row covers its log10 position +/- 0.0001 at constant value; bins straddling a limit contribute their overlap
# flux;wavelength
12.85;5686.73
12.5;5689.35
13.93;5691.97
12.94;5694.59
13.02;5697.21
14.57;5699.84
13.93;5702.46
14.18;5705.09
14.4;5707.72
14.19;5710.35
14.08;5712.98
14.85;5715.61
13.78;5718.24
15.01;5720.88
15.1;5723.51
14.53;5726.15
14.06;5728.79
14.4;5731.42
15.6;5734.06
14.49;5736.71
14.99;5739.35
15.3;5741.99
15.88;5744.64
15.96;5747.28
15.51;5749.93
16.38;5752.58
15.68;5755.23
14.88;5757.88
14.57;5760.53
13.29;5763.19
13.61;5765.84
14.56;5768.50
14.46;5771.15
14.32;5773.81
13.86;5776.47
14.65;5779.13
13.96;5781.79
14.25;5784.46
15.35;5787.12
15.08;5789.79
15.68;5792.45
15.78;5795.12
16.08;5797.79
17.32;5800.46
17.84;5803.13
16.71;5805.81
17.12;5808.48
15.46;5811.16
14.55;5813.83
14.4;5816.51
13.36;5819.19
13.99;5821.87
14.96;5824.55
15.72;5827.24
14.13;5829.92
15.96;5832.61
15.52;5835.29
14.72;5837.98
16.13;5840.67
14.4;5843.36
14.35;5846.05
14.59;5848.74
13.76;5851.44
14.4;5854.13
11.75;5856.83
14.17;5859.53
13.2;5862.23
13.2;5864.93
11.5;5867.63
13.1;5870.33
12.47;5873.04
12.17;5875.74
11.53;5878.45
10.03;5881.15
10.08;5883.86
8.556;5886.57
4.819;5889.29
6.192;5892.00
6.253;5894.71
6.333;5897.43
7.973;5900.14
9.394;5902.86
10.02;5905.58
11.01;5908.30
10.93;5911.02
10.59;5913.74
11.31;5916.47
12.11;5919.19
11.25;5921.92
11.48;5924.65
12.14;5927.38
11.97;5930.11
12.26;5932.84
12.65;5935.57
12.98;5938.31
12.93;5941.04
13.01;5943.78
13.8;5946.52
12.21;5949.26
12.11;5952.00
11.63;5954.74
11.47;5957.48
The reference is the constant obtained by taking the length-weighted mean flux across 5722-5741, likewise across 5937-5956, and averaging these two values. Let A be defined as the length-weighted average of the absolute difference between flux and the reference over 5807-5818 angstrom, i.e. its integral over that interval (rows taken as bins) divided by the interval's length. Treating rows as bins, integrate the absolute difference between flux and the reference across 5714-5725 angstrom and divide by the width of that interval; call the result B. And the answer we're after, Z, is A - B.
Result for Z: 0.7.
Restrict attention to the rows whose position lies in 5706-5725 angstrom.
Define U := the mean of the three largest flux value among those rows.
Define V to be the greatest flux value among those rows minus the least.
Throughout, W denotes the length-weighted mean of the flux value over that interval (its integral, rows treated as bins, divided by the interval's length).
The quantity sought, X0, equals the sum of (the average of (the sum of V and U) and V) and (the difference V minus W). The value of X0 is -4.3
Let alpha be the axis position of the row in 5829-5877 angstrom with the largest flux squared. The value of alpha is 5840.67 angstrom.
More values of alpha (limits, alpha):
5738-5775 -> 5752.58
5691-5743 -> 5734.06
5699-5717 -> 5715.61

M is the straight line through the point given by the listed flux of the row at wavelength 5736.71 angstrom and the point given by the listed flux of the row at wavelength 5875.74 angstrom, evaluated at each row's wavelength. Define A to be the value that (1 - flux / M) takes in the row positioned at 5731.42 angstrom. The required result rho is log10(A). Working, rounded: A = 0.01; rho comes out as -1.9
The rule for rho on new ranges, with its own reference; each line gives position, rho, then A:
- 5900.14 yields -0.5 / 0.32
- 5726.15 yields -2.0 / 0.01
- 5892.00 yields -0.3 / 0.48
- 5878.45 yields -1.3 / 0.05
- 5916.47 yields -1.8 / 0.02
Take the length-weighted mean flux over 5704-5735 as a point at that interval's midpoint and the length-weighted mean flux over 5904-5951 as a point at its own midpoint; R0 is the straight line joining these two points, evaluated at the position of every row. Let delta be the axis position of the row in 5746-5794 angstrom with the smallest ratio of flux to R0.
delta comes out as 5763.19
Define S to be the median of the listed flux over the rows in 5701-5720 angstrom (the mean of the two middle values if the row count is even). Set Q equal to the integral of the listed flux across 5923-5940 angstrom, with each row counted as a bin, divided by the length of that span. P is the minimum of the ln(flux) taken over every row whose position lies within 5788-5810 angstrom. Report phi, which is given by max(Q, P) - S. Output -1.9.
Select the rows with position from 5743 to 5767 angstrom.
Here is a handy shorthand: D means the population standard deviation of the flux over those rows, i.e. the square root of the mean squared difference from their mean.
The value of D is 1.02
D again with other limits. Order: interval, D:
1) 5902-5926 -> 0.76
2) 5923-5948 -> 0.65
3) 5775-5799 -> 0.78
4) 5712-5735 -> 0.55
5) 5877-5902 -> 2.12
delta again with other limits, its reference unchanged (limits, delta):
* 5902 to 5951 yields 5902.86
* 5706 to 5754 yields 5718.24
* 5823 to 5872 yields 5867.63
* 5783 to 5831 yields 5819.19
